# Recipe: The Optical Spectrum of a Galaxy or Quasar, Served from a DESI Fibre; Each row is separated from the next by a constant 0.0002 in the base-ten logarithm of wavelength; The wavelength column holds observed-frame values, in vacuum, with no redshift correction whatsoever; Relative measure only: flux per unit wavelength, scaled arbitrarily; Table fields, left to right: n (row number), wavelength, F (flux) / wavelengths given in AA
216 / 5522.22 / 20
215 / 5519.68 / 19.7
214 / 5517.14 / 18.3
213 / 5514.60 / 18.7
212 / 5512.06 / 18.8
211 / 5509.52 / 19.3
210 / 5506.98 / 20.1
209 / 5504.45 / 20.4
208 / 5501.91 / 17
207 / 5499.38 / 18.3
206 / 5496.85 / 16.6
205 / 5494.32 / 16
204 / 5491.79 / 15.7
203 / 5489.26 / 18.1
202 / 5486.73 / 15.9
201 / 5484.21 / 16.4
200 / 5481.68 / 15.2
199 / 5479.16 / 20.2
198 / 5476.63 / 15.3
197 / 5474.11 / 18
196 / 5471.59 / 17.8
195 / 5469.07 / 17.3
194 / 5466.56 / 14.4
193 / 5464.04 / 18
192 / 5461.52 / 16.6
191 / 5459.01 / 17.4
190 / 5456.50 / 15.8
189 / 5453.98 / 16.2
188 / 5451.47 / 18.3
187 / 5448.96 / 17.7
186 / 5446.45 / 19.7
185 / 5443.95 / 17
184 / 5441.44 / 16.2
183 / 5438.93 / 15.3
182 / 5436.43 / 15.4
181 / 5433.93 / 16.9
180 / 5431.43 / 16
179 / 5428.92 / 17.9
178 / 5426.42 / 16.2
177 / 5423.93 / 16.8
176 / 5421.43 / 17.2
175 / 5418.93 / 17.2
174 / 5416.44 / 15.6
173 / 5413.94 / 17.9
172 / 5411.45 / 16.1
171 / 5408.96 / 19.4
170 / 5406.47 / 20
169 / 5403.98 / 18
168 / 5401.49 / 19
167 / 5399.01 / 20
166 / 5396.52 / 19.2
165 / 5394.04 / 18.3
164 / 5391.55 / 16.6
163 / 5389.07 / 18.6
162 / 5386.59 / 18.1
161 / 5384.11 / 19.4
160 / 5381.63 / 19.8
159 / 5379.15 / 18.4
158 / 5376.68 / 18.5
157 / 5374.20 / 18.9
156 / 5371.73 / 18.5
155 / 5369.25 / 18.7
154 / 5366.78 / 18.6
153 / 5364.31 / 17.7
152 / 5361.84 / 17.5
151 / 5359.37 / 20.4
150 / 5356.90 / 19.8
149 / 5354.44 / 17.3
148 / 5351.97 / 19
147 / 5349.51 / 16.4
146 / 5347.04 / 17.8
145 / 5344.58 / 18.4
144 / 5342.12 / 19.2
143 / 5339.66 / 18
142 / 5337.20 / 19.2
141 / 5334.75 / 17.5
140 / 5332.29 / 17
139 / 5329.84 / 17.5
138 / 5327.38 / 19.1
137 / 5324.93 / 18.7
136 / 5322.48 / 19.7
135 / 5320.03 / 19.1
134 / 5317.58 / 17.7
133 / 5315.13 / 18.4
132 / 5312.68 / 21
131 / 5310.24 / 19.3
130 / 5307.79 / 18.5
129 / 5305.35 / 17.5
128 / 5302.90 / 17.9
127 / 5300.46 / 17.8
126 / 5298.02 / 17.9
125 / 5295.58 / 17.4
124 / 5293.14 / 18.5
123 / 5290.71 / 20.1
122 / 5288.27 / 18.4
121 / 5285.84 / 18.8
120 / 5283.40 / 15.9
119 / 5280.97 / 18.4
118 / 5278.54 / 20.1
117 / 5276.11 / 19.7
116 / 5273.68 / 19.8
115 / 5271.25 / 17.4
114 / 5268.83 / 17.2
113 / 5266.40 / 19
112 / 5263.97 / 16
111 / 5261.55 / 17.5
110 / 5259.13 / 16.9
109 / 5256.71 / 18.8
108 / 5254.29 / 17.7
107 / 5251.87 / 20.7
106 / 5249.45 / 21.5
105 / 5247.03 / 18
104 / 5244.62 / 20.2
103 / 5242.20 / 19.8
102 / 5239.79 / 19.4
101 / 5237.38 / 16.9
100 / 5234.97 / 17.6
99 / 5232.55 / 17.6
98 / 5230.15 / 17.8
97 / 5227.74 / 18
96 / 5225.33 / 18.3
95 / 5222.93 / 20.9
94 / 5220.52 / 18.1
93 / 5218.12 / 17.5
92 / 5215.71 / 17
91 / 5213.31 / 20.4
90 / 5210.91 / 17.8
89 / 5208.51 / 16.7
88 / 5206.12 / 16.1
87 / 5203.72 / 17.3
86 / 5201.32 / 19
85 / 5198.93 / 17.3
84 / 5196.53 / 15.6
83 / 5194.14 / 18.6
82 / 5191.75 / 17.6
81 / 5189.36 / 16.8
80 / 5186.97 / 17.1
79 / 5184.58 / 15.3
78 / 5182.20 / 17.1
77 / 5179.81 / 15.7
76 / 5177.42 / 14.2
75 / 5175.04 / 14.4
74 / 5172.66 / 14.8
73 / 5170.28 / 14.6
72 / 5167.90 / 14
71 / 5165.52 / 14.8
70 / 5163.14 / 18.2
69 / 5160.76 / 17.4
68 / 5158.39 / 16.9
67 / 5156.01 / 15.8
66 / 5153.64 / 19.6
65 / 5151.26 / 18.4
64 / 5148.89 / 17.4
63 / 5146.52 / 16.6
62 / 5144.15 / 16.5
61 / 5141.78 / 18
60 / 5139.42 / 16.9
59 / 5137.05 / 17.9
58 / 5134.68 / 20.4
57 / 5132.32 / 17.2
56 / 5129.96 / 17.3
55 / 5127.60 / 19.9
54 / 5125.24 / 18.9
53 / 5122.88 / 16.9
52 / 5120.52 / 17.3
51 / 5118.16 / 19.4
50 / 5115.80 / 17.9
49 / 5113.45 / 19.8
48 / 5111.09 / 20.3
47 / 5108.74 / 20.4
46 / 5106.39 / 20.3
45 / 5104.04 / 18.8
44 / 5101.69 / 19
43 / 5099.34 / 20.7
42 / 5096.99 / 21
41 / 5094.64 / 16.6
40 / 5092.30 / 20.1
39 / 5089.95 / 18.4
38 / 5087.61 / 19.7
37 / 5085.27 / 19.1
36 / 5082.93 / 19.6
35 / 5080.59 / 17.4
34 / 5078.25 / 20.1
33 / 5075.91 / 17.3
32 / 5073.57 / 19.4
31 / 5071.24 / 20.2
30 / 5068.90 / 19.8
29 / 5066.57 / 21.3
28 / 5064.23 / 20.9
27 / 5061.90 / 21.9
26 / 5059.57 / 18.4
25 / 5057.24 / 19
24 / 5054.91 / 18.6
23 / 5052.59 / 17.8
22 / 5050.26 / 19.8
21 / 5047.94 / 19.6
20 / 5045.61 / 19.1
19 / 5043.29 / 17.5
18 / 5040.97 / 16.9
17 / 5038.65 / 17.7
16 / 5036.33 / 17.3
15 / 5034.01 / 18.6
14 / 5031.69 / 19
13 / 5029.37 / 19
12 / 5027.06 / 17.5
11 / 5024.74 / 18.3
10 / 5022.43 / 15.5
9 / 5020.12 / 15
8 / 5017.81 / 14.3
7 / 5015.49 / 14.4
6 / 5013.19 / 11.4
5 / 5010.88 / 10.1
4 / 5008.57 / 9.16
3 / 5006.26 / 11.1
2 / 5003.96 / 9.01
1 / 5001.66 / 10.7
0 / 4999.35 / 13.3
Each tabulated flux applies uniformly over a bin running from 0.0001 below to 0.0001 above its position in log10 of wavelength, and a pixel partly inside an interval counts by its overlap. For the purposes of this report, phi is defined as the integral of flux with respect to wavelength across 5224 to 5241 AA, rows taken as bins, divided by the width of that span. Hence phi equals 18.0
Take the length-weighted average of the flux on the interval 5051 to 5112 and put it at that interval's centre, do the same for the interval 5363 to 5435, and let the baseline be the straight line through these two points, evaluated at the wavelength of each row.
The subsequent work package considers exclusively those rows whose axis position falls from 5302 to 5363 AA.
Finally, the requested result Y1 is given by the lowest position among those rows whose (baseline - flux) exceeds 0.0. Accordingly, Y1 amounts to 5302.90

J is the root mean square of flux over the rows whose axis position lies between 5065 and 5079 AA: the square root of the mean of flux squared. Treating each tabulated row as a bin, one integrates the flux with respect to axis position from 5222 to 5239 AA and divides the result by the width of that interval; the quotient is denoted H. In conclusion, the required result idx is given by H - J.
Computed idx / -1.57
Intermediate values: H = 18.1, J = 19.7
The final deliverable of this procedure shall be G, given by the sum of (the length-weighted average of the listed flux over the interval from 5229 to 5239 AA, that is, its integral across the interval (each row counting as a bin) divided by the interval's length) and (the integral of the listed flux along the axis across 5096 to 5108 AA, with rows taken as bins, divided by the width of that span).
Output 37.5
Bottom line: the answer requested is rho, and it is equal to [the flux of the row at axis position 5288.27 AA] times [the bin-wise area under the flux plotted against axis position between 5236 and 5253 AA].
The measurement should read 6093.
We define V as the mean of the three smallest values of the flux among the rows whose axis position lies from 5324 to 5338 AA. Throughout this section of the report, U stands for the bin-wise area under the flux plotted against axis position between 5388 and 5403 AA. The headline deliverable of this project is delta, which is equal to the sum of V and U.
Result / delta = 296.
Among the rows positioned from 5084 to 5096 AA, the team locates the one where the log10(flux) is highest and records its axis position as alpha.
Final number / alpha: 5092.30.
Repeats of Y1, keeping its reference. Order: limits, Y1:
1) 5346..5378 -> 5347.04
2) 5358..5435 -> 5361.84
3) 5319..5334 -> 5329.84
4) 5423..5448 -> 5423.93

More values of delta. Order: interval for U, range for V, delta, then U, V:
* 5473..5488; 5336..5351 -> 270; 252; 17.4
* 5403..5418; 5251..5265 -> 284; 267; 16.8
